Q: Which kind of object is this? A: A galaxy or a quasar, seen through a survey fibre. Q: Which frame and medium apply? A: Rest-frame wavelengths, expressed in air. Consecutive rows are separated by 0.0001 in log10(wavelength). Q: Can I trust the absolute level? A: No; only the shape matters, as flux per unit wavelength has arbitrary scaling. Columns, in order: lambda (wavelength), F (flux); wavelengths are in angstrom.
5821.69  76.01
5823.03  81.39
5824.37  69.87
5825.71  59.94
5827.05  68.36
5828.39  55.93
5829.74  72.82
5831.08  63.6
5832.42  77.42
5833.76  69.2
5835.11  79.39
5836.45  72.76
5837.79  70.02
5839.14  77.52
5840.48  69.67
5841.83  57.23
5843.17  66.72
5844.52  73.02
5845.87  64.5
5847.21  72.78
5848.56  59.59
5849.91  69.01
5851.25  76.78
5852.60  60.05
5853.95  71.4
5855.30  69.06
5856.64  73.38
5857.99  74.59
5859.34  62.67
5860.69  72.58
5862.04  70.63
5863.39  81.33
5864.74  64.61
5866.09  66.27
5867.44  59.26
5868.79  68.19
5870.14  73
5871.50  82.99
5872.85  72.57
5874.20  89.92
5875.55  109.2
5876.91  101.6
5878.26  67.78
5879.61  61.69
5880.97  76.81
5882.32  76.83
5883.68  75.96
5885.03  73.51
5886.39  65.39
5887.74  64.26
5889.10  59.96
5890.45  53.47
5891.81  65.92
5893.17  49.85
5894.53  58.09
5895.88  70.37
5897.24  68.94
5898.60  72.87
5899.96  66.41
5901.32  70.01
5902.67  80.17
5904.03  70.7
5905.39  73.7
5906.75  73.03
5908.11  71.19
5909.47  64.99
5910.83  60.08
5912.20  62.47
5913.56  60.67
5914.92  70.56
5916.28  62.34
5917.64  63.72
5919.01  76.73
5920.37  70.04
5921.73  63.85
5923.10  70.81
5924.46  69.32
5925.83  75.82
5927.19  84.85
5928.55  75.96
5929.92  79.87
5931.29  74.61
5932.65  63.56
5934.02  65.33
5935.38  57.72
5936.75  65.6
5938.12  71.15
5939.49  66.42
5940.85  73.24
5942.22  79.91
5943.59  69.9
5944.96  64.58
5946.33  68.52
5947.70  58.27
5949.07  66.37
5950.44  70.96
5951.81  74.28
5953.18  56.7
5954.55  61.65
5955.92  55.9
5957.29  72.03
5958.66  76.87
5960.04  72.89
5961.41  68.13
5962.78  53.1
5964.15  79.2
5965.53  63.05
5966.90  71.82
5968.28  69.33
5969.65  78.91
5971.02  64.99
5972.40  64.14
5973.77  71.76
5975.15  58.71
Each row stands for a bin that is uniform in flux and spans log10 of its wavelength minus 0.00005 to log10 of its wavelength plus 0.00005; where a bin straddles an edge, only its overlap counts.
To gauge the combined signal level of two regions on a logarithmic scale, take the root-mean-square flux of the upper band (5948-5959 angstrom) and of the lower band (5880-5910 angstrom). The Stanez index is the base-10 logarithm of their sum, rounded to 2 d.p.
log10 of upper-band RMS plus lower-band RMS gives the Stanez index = 2.13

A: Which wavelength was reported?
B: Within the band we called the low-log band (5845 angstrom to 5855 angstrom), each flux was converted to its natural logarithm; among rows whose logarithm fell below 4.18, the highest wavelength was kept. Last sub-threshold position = 5852.60 angstrom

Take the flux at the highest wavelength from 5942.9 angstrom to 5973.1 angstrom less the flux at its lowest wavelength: -6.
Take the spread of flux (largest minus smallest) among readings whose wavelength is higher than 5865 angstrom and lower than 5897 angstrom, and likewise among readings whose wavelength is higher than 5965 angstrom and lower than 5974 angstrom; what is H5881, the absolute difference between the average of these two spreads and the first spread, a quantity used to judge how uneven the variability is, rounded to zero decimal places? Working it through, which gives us 22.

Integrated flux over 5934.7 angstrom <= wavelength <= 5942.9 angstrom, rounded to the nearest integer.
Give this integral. 566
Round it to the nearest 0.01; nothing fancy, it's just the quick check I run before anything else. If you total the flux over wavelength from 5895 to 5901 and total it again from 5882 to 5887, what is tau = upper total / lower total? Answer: 0.96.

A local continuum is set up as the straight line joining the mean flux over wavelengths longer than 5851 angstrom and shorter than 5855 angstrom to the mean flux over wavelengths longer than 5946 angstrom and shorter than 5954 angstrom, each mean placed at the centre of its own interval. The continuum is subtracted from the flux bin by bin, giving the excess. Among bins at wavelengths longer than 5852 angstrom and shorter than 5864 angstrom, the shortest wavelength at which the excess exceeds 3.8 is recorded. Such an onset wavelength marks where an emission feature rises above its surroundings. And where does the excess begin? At 5856.64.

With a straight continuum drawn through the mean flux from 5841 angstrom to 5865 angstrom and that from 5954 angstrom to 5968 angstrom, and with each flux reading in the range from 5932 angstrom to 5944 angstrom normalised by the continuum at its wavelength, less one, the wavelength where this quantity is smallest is 5935.38 angstrom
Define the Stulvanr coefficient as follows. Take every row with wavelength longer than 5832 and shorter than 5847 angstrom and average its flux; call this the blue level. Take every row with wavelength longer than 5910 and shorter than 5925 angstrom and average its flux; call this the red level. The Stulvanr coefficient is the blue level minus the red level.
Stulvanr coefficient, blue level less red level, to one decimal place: 4.3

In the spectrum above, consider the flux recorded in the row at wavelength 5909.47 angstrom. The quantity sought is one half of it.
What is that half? 32.5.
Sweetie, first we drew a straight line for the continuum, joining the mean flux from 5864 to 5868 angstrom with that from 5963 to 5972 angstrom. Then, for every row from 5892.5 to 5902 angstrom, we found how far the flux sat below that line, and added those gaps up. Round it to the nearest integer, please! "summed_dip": 4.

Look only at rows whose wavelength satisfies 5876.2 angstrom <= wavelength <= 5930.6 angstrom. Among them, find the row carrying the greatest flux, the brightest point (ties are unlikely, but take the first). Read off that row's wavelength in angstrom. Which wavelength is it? 5876.91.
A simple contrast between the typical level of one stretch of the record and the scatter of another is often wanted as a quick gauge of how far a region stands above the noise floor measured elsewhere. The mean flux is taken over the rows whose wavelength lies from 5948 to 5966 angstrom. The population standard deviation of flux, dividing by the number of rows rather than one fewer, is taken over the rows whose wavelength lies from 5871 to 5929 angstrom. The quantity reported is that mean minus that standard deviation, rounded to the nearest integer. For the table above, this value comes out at 56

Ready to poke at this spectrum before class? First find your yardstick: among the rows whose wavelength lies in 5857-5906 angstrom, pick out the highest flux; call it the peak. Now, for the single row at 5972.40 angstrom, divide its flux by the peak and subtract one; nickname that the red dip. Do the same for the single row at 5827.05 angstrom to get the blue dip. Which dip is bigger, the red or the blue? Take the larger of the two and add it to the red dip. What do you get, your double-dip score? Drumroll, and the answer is -0.79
